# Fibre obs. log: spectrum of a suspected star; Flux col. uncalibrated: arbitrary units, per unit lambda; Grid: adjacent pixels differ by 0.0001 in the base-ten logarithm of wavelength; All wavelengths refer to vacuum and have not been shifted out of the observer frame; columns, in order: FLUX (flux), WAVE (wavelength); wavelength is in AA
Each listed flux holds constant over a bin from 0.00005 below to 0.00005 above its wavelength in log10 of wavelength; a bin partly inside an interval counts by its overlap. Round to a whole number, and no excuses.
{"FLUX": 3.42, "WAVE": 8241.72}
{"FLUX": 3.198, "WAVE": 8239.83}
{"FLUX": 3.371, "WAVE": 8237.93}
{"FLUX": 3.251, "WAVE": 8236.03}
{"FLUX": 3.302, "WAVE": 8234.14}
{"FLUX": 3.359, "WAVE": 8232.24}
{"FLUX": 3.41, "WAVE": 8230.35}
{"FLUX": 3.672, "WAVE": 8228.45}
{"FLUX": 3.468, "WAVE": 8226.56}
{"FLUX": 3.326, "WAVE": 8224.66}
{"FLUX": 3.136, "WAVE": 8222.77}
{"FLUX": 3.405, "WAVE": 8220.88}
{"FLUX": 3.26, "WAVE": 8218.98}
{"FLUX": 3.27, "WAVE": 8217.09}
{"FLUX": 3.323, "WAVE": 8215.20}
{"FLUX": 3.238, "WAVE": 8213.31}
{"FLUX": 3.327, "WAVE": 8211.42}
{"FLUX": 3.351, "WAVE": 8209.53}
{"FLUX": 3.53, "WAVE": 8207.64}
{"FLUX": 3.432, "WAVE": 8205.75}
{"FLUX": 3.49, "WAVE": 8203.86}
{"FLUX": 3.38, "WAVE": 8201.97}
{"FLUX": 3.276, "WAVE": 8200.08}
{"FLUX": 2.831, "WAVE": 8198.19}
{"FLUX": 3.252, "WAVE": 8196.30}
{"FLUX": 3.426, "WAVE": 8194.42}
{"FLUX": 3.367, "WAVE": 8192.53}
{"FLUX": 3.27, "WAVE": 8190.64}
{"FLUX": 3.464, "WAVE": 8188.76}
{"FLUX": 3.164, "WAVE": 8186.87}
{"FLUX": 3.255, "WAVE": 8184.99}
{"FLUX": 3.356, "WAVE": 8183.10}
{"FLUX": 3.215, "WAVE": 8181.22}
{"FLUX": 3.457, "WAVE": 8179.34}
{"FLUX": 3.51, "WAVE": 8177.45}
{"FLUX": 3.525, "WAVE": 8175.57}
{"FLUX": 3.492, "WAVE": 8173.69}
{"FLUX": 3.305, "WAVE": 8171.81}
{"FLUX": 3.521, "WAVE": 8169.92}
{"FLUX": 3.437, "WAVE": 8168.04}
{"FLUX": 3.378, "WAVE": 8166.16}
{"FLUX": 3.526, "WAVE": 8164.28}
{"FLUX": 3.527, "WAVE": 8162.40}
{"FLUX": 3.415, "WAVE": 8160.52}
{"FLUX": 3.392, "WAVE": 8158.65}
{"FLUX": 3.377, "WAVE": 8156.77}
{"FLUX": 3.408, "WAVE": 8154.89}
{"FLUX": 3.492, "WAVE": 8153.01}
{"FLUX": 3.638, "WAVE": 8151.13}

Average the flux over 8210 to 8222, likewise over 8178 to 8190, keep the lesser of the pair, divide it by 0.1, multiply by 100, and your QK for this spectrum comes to 3304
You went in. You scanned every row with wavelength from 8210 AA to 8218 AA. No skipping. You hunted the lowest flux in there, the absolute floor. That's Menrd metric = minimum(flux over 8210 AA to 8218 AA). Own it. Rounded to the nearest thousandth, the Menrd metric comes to 3.238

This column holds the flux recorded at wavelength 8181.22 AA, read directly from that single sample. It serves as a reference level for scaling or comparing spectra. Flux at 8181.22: 3.215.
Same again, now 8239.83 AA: 3.198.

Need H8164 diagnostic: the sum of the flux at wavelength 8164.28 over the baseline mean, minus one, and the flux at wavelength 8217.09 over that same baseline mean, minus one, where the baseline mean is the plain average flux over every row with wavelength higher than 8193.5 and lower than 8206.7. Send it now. 0.061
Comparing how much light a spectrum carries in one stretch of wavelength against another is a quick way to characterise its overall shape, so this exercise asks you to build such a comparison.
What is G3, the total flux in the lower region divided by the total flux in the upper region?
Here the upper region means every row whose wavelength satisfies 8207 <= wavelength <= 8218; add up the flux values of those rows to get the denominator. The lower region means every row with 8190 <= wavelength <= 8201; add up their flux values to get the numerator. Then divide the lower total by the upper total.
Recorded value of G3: 0.97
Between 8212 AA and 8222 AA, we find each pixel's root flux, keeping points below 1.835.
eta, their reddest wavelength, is 8218.98 AA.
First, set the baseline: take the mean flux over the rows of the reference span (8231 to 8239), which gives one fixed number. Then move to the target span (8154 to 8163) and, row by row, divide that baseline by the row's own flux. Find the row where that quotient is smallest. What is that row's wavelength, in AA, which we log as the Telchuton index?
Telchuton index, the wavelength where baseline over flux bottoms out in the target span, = 8162.40 AA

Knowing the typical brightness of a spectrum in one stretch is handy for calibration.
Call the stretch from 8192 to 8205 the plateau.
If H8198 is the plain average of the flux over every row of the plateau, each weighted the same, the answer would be 3.29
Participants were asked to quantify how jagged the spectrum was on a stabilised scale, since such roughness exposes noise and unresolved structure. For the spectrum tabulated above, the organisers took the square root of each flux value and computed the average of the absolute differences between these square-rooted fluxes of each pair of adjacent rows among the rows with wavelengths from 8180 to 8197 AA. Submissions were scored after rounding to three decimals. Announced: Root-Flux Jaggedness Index 0.040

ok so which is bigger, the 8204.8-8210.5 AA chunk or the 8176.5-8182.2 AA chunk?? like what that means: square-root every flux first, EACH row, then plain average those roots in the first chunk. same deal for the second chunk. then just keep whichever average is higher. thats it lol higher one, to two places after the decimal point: 1.85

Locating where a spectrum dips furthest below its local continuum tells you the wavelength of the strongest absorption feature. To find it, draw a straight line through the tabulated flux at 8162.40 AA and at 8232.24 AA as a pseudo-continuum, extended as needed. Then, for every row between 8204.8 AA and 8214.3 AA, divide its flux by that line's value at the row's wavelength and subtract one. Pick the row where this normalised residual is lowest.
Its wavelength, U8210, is 8213.31 AA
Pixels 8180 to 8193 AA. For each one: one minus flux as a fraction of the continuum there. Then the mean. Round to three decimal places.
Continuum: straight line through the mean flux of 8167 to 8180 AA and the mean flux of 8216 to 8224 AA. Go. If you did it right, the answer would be 0.032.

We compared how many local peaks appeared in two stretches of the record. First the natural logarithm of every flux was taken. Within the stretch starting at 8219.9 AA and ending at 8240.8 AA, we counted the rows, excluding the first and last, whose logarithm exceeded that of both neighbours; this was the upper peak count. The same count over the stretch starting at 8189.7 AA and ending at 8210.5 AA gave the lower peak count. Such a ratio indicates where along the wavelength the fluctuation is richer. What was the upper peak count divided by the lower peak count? 0.7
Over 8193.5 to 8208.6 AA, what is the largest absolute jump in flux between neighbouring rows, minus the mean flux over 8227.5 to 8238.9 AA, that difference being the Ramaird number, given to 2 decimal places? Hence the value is -2.95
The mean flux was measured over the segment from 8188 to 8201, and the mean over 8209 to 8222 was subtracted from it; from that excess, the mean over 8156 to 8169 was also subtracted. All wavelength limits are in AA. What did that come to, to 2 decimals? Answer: -3.48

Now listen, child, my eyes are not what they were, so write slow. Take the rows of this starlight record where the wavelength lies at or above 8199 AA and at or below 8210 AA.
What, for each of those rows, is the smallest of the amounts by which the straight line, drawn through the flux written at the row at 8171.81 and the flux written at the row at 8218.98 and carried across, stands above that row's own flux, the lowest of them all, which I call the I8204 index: -0.259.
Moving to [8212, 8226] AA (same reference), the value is -0.147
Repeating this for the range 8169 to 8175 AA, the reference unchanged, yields -0.214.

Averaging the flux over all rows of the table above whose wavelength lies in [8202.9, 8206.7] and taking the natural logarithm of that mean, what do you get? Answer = 1.24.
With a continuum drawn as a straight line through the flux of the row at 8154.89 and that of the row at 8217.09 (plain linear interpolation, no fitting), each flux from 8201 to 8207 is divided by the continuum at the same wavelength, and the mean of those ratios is 1.04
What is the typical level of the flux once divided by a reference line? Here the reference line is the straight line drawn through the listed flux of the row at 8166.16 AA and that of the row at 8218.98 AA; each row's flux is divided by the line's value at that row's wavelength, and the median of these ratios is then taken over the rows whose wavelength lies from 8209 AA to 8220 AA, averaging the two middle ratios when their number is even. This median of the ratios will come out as 1.01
